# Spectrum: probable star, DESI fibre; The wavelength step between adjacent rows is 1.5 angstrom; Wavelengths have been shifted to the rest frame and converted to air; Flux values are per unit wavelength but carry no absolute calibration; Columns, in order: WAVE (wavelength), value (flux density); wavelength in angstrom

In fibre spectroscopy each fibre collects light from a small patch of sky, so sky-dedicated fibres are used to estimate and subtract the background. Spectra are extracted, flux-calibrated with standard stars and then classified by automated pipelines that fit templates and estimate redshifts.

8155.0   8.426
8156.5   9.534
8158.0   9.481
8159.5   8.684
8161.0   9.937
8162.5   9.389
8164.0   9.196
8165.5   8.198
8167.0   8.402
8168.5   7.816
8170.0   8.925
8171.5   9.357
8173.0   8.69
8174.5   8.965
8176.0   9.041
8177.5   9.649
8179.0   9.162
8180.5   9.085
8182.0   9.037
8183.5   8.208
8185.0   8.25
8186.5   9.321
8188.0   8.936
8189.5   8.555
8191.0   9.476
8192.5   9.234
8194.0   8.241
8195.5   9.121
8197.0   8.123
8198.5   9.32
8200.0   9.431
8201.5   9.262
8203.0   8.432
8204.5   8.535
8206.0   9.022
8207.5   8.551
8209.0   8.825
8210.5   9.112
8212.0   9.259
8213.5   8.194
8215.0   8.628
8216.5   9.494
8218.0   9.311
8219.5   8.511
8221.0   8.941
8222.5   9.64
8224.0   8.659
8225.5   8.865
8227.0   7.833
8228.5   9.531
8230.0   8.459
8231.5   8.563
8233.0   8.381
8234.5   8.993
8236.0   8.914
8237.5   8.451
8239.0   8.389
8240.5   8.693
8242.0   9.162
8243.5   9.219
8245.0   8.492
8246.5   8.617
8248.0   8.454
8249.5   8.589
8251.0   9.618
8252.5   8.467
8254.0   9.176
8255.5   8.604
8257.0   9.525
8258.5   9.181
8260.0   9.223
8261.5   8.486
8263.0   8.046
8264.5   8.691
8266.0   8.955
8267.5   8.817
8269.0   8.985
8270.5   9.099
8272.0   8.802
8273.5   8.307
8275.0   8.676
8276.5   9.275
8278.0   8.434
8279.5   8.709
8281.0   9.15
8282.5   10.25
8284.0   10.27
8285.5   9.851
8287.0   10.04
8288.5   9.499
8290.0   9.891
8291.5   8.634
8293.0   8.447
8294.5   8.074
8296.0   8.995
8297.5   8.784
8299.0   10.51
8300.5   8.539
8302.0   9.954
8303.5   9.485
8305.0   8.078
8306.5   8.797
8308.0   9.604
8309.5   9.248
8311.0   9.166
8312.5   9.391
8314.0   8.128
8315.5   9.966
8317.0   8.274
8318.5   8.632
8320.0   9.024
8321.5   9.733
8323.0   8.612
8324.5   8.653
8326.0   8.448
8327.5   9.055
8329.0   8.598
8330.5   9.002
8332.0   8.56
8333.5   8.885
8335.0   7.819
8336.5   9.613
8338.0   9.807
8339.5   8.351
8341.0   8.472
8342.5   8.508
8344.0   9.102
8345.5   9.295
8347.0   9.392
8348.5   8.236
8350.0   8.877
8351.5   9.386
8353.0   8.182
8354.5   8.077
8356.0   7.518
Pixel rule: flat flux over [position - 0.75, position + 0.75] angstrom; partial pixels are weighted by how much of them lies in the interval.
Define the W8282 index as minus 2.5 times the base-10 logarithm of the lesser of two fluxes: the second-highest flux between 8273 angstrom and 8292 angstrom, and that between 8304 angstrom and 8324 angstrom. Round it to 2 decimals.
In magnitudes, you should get -2.47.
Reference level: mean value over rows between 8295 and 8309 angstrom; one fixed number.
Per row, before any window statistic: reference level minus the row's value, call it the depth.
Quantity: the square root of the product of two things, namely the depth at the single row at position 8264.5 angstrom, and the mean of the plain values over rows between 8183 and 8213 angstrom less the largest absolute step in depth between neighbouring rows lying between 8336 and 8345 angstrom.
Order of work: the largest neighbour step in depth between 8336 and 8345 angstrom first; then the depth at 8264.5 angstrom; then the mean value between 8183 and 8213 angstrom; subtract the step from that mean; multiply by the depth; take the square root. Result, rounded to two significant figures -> 1.9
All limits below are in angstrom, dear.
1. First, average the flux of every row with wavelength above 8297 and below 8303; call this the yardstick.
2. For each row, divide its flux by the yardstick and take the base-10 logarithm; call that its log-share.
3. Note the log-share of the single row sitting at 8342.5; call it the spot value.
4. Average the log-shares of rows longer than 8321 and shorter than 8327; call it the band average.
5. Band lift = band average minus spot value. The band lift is 0.02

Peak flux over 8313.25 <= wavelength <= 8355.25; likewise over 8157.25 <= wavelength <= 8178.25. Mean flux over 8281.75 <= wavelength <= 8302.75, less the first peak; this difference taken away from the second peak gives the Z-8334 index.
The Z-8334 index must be 10.5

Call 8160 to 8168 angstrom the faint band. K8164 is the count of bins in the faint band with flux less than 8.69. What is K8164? 2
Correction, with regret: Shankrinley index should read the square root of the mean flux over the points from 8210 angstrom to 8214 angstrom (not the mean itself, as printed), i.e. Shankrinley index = 2.98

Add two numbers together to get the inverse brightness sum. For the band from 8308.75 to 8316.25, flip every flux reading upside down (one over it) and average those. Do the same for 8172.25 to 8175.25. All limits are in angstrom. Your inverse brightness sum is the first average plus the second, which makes 0.223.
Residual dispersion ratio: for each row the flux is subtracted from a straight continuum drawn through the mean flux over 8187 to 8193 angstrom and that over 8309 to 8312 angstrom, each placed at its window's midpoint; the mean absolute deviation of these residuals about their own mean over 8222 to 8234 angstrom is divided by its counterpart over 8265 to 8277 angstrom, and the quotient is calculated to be 2.1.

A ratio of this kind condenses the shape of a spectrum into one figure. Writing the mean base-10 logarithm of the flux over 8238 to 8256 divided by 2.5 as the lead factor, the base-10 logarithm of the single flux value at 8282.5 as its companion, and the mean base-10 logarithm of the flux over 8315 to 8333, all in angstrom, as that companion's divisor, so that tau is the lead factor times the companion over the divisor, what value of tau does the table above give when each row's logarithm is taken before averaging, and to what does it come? 0.403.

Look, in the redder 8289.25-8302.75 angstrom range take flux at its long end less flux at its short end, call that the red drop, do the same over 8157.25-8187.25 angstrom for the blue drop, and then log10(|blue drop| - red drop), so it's -1.0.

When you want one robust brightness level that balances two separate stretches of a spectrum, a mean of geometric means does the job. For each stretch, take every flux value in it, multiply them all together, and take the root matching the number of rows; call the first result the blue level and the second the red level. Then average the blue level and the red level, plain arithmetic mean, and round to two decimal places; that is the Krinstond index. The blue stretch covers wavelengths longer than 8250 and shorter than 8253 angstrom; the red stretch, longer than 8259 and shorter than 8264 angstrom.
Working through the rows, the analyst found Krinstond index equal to 8.80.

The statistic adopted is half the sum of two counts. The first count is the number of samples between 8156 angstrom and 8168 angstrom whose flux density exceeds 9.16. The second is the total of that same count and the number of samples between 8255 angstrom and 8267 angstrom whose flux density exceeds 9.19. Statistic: 6.0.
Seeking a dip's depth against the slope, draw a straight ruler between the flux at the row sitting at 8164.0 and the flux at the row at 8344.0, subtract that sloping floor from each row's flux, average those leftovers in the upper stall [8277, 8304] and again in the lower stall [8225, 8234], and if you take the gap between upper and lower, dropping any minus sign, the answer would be 0.73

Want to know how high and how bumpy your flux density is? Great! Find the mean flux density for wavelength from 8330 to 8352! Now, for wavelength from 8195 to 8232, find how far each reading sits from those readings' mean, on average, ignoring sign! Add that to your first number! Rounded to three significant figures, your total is 9.29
